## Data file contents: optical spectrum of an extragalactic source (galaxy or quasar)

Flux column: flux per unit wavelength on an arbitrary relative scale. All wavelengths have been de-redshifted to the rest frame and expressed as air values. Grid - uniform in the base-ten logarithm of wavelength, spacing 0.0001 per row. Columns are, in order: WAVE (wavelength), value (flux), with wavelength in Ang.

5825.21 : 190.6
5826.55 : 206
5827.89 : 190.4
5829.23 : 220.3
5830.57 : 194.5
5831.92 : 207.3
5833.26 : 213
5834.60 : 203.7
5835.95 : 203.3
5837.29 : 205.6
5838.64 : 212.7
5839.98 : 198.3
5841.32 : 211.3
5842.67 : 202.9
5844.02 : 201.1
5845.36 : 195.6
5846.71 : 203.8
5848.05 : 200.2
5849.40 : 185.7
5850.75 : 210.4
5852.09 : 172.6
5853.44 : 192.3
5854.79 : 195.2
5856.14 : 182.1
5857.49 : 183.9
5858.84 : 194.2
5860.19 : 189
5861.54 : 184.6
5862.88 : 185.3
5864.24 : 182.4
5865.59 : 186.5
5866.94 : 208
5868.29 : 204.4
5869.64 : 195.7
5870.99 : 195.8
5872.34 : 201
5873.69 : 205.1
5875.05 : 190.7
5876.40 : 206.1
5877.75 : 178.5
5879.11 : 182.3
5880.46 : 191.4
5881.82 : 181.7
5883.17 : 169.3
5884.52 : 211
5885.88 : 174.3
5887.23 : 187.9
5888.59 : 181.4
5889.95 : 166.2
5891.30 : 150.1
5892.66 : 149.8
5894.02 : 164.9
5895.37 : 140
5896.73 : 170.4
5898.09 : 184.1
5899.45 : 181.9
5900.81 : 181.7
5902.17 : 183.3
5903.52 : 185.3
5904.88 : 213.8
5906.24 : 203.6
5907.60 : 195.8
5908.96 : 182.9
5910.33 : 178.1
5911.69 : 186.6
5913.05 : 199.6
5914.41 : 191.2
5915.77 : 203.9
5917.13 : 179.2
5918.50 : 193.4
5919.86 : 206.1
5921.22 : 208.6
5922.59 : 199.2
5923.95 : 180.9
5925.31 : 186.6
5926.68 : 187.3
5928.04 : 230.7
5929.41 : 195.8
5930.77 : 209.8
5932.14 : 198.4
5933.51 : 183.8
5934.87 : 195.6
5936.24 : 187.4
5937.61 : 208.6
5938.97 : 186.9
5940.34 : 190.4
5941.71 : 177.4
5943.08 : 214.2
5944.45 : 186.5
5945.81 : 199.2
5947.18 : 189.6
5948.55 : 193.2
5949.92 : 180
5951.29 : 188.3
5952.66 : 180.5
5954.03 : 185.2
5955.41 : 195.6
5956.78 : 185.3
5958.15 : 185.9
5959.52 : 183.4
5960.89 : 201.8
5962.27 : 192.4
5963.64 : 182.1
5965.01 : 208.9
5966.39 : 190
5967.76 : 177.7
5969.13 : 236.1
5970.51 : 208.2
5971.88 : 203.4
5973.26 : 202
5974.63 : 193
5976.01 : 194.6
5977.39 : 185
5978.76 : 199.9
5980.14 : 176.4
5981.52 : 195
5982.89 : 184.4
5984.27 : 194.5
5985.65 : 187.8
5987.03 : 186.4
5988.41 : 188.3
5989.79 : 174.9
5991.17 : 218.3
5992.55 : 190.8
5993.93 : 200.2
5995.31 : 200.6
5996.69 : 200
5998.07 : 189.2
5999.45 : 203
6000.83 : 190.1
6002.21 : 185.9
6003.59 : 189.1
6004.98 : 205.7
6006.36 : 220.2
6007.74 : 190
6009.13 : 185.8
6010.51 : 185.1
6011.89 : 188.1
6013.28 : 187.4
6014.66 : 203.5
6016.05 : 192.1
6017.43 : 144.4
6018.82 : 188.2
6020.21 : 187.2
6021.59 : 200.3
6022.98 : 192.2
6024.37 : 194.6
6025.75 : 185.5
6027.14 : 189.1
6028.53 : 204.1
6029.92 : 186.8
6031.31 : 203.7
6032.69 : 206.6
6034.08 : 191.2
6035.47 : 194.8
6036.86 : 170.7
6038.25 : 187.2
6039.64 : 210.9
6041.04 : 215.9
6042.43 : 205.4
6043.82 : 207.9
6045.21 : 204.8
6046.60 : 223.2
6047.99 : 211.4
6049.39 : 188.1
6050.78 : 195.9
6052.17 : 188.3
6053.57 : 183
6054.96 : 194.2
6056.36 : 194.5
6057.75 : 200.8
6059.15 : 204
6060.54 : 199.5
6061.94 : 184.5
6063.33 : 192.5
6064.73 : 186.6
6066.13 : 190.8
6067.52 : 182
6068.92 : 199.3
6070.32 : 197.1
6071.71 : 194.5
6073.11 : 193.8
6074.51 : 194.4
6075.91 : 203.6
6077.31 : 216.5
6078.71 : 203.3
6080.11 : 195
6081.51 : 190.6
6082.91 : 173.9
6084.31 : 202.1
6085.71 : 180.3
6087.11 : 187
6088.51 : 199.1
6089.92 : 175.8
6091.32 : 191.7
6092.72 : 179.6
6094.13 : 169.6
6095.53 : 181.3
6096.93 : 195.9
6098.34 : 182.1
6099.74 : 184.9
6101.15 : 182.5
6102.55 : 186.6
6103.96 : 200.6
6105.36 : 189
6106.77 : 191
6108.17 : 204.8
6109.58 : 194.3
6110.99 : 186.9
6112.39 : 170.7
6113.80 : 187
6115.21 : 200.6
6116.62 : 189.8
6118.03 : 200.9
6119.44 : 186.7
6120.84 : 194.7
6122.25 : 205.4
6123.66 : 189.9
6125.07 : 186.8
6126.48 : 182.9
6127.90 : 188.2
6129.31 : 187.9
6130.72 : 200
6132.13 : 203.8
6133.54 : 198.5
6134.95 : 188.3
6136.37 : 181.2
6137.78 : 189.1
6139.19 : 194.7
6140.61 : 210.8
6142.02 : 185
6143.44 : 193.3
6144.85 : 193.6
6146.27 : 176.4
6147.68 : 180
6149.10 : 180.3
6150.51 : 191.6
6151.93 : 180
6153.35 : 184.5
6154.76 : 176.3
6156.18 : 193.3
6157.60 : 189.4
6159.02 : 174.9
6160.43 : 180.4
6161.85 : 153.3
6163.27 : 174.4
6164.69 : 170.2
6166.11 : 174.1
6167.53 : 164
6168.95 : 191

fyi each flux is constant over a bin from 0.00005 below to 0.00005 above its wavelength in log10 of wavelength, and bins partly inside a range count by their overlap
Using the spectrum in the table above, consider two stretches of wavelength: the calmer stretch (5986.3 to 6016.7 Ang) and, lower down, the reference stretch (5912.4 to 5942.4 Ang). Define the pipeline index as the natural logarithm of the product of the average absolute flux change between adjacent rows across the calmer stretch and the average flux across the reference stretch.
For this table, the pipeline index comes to 7.71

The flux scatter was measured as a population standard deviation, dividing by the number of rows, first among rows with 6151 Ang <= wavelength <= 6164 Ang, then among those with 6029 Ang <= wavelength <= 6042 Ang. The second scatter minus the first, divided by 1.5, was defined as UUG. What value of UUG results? 1.7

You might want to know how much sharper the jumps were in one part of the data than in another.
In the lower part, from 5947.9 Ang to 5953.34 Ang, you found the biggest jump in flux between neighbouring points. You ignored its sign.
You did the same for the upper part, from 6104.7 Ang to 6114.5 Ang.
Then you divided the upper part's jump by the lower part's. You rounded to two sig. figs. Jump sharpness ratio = 1.2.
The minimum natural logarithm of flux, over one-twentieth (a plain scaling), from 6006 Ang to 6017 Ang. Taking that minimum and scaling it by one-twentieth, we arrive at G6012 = 0.261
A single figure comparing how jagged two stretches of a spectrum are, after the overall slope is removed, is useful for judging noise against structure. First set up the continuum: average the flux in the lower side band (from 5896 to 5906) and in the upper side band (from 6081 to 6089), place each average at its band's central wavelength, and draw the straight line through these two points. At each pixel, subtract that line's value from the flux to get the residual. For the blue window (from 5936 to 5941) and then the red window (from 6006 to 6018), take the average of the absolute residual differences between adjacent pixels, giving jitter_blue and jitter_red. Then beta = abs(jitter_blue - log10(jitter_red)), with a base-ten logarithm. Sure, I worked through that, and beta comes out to 14.3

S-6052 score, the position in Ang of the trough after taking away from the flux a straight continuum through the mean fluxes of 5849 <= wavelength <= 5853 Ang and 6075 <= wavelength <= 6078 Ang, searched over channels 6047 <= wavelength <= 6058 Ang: 6053.57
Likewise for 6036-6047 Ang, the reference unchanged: 6036.86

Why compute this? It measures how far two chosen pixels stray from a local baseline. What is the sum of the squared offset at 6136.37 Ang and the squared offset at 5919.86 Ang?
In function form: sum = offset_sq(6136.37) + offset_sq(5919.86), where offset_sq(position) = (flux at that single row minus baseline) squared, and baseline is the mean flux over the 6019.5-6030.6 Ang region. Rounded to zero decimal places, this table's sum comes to 313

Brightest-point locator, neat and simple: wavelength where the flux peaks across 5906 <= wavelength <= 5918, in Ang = 5915.77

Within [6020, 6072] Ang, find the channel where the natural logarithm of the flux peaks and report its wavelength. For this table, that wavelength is 6046.60 Ang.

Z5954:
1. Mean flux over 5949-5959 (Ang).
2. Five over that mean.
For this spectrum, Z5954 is 0.0269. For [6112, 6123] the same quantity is 0.0260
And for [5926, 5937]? 0.0252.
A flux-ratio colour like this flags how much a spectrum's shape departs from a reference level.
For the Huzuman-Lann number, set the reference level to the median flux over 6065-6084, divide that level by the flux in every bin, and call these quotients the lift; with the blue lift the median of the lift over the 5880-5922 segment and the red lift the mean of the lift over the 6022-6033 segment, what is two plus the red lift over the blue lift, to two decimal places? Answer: 2.94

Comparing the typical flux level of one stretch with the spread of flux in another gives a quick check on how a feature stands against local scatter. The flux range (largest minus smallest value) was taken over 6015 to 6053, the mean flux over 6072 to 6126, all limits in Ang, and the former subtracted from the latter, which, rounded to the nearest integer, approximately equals 112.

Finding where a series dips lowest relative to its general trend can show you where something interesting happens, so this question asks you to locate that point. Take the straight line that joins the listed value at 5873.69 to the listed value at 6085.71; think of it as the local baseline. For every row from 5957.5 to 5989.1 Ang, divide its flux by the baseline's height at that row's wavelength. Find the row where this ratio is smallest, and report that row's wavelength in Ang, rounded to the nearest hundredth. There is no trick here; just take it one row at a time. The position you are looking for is 5967.76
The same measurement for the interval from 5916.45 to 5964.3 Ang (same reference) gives 5917.13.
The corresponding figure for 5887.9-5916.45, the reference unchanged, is 5895.37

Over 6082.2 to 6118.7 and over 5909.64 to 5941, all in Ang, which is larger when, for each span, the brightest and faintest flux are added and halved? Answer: 204.4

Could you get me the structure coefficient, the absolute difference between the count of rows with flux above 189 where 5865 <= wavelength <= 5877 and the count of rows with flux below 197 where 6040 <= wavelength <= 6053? 5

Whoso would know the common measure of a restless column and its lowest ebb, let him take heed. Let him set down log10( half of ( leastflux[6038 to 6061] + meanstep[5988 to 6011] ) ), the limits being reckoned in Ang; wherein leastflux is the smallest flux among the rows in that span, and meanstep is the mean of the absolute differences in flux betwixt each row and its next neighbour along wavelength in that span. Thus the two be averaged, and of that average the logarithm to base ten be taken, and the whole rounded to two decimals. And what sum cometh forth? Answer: 1.99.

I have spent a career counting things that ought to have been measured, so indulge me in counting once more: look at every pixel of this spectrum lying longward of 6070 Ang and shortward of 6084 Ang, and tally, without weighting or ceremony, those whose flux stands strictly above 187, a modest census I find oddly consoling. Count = 9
